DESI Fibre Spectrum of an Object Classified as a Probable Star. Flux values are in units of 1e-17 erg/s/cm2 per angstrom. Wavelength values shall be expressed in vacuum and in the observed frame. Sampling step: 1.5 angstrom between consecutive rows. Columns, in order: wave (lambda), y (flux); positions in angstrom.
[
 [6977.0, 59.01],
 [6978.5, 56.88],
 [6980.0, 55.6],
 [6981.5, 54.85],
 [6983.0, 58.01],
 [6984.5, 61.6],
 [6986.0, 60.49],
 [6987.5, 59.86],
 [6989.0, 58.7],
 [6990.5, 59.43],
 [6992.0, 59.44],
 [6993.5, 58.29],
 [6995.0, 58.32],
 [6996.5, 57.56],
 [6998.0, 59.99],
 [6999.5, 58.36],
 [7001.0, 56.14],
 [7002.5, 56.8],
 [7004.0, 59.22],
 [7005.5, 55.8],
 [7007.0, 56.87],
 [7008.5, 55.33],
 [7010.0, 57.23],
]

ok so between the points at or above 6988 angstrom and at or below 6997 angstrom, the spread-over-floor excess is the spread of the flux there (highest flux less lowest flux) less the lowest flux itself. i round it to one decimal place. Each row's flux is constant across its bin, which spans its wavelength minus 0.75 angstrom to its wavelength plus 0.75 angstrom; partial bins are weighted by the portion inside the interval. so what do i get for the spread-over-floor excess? -55.7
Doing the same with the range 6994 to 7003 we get -52.3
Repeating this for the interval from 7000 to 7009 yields -51.4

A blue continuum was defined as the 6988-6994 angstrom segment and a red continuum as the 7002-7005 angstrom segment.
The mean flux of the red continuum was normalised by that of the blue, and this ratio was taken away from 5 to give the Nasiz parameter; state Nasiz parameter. 4.02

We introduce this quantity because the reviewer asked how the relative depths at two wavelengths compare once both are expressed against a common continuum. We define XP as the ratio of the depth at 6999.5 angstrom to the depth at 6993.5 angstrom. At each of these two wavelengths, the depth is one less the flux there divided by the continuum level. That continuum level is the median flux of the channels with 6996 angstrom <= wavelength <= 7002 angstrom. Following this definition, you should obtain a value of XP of 1.2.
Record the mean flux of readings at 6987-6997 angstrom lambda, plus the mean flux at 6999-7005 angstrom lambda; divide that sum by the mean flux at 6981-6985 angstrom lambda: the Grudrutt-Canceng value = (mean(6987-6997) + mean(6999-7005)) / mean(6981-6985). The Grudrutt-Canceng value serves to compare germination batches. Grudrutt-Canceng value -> 2.00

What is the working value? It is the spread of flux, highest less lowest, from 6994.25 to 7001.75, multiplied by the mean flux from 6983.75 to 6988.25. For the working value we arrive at 234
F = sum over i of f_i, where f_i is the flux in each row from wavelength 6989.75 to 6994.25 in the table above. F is 177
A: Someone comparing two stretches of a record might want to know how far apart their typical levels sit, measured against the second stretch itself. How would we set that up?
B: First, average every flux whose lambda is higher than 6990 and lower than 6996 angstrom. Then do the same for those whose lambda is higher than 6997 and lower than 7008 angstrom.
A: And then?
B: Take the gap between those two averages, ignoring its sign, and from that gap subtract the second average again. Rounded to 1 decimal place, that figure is -56.3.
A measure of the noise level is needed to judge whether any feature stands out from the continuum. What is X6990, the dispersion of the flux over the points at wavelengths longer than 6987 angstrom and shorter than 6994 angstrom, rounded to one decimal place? 0.6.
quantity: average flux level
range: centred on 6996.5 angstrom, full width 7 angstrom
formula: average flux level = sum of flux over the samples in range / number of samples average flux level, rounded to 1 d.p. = 58.5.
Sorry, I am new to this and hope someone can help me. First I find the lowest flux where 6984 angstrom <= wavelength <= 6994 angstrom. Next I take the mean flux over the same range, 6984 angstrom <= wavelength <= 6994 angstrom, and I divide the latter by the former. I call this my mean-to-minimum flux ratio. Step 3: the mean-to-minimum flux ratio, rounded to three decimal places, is 1.024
